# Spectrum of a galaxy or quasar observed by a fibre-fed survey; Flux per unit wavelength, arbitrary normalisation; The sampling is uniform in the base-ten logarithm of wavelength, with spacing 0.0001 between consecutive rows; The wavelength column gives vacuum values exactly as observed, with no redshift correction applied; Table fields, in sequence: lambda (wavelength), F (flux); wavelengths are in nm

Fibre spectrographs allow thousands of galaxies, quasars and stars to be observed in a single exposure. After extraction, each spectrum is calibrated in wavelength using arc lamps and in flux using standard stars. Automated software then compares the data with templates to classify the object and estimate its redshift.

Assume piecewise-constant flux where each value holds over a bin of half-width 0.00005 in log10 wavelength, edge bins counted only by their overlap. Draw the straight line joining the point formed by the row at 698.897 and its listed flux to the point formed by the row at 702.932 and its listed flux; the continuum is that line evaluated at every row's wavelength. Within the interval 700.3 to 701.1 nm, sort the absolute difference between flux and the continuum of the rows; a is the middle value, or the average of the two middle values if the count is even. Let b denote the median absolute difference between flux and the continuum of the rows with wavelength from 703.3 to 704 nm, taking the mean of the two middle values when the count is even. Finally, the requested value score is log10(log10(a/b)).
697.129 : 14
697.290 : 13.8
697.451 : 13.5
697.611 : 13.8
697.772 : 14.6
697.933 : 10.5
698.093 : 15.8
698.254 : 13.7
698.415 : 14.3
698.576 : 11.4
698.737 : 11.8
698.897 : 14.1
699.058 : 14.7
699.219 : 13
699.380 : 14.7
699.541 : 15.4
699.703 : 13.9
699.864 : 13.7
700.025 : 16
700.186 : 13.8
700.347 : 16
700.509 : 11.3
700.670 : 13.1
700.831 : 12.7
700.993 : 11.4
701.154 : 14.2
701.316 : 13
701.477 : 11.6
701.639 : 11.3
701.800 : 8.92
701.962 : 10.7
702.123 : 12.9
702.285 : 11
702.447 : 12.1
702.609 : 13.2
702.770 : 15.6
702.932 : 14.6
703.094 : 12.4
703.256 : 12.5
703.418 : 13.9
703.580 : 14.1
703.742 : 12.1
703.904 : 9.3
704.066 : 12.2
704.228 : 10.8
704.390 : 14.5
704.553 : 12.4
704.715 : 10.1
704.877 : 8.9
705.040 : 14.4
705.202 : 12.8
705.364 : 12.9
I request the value -2.0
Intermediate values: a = 1.7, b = 1.68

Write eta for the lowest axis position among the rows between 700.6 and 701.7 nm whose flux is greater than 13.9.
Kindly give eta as 701.154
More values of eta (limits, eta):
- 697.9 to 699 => 698.093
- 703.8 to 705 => 704.390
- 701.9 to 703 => 702.770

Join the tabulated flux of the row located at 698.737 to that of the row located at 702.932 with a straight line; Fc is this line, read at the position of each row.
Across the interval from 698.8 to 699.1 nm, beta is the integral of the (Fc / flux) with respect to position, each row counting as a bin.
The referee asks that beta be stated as 0.253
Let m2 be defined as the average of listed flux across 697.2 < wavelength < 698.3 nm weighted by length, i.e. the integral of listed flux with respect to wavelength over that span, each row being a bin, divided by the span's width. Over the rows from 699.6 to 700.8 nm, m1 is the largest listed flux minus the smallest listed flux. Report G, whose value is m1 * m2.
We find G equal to 64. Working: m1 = 4.70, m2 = 13.7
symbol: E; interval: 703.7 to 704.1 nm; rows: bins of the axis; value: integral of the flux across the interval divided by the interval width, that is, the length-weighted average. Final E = 11.0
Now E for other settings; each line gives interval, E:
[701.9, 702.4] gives 11.6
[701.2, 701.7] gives 12.1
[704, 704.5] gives 12.5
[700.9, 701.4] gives 12.8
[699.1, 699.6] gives 14.3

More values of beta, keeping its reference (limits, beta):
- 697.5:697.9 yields 0.328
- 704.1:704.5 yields 0.501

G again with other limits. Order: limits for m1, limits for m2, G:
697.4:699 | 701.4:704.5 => 65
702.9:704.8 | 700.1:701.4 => 70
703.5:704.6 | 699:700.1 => 75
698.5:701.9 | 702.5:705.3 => 89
